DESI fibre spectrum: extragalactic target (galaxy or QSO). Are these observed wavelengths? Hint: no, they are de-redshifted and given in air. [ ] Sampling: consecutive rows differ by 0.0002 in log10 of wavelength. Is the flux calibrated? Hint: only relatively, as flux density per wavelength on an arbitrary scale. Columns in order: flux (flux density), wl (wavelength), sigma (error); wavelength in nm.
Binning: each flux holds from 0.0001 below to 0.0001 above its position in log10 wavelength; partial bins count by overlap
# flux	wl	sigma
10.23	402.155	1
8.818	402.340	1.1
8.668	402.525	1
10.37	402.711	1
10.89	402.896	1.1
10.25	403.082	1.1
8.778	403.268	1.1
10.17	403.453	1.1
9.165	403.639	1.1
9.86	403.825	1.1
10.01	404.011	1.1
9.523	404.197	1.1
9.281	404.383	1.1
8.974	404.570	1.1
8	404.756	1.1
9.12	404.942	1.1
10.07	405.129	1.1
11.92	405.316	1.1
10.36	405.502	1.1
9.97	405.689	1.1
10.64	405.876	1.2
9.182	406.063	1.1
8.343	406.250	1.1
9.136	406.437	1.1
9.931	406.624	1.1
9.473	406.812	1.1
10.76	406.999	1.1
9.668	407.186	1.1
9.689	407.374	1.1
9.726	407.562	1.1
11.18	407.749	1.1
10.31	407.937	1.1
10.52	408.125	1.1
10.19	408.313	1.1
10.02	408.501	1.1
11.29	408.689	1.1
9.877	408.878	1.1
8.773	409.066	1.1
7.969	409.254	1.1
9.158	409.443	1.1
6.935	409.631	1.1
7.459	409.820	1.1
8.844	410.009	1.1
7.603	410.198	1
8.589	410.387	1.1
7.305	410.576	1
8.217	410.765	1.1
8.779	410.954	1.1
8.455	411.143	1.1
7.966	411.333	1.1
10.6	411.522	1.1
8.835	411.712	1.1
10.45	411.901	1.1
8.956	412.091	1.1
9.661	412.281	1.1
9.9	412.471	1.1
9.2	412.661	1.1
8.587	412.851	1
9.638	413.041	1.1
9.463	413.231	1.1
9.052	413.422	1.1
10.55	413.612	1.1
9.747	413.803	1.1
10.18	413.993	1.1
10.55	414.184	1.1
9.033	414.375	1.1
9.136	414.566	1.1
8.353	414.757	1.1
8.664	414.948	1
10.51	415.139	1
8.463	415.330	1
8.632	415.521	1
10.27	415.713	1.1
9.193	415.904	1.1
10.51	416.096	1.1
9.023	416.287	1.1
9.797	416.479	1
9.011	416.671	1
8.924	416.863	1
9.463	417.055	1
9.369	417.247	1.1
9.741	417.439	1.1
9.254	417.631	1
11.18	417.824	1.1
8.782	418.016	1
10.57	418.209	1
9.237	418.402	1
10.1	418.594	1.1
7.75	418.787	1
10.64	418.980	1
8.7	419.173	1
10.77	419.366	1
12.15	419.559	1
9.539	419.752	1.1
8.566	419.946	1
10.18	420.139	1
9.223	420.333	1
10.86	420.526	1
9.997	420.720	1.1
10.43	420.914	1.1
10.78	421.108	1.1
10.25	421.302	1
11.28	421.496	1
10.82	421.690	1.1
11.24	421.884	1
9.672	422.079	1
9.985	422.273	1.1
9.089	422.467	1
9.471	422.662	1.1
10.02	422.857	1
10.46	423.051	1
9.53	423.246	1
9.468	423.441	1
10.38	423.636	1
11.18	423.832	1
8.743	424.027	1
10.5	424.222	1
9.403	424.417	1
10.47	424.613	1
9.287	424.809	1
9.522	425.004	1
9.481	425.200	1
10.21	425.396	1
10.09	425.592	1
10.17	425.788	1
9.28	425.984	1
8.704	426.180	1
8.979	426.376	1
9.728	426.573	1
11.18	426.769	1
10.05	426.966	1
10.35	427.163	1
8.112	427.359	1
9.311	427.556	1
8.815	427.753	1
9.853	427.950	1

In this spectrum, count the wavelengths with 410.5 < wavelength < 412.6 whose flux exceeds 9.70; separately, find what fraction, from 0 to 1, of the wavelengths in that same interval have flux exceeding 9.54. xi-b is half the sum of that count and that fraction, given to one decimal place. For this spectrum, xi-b 1.7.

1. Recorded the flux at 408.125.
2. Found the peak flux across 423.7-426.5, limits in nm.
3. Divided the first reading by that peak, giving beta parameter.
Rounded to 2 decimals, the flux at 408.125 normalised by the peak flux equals 0.94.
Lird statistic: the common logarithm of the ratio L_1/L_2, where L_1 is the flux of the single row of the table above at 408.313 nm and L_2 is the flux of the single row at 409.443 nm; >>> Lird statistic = 0.05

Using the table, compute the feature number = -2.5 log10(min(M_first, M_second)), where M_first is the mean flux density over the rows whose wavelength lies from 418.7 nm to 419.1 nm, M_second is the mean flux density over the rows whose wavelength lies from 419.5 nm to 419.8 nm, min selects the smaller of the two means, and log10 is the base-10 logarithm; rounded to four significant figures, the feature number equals -2.409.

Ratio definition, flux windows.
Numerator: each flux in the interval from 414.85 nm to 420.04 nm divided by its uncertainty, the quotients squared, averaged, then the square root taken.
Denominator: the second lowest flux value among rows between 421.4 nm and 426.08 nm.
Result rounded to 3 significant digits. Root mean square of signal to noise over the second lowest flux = 1.03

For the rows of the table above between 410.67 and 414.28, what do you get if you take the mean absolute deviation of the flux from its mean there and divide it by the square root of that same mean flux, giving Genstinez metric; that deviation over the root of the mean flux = 0.228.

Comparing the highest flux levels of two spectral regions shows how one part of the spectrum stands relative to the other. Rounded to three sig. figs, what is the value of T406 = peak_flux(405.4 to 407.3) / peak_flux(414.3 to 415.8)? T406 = 1.02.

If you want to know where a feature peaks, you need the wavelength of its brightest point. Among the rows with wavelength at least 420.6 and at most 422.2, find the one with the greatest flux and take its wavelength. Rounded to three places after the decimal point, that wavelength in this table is 421.496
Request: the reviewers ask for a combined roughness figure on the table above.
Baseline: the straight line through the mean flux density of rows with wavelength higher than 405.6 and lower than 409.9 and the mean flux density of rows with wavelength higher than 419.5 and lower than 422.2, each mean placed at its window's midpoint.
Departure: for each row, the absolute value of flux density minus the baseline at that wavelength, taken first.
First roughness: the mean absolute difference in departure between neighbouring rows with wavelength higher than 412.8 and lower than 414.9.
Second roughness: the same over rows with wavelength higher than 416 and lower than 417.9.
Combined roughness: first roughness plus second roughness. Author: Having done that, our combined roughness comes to 0.8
